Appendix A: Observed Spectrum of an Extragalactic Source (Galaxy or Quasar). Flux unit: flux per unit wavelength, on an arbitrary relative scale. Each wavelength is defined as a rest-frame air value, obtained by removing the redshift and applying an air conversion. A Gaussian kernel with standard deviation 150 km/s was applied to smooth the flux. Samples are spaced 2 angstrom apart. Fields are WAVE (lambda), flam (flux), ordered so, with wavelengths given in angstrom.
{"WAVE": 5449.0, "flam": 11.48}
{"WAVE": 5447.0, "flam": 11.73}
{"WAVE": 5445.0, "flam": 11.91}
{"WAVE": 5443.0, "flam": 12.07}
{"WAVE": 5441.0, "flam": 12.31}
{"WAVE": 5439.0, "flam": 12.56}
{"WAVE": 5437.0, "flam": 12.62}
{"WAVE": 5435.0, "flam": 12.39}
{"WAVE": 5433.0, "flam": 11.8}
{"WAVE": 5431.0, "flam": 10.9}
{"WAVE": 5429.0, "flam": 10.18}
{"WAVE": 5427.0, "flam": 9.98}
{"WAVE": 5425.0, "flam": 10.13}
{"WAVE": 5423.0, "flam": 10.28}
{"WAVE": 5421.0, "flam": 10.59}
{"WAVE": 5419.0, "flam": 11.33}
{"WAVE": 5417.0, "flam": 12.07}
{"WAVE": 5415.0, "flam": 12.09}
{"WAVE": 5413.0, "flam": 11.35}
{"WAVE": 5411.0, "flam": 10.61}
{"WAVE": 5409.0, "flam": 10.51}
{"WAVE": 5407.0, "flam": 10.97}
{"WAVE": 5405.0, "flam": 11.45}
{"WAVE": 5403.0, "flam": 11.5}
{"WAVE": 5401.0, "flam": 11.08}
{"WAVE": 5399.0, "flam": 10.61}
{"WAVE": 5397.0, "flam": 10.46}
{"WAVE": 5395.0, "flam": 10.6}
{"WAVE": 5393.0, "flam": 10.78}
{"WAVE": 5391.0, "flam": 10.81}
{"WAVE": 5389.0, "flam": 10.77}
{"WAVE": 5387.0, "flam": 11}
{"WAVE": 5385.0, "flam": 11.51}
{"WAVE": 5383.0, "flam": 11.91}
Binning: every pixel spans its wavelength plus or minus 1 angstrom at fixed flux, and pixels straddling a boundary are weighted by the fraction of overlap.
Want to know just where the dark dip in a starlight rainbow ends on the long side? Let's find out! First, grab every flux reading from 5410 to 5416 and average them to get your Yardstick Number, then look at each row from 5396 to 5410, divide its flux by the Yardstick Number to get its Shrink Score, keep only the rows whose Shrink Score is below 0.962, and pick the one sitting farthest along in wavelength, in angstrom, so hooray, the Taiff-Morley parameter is 5409.0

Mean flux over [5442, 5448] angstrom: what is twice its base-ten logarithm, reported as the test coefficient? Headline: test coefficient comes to 2.15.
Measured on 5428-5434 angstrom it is 2.08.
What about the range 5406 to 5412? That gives 2.06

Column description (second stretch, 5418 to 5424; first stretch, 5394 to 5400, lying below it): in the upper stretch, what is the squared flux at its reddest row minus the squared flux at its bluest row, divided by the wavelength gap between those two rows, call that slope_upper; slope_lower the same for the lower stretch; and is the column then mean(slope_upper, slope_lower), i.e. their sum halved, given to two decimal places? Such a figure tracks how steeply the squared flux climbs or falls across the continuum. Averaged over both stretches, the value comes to -2.81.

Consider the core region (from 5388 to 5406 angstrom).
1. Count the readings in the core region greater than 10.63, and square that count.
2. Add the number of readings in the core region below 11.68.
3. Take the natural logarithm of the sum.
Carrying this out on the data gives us 3.8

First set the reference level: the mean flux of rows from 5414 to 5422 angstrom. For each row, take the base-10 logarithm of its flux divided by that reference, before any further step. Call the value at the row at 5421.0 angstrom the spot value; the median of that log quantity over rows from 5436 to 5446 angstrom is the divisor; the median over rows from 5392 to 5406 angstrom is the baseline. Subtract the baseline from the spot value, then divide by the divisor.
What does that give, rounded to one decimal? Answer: -0.3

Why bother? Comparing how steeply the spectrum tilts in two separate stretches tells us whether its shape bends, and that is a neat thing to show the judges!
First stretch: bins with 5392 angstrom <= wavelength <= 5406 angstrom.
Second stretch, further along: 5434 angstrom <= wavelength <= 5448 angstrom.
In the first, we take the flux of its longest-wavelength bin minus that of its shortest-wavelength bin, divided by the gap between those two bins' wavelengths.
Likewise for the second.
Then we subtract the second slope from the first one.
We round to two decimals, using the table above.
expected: 0.11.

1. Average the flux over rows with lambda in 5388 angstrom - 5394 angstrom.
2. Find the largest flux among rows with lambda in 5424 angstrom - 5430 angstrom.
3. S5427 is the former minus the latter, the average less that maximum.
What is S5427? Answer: 0.6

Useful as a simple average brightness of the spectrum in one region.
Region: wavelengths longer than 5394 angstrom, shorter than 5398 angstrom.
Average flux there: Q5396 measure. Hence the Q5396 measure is 10.5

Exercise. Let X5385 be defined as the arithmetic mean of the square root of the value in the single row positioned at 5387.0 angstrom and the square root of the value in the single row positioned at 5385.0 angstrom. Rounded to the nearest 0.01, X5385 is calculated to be 3.35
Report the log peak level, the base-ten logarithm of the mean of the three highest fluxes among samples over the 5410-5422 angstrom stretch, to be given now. 1.07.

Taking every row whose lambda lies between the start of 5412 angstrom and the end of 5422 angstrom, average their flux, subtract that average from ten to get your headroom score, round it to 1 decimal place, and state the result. -1.5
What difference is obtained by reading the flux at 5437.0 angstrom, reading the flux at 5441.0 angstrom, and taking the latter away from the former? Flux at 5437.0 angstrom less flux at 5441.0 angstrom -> 0.31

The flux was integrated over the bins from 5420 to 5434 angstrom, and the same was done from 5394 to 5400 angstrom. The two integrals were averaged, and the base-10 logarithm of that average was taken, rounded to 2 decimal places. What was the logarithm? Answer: 2.02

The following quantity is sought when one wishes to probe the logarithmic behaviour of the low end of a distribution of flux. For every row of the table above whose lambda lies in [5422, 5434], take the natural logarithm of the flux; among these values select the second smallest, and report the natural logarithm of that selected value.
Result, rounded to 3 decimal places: 0.840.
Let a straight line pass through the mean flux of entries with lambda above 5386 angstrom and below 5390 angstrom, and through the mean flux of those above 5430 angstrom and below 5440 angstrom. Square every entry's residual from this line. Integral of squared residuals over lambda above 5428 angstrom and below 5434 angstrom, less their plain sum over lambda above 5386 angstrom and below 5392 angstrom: 8.2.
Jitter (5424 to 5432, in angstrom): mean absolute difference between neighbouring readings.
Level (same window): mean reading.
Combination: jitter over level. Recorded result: 0.035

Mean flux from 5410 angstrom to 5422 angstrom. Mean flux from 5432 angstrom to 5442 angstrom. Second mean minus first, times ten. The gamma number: 10.0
